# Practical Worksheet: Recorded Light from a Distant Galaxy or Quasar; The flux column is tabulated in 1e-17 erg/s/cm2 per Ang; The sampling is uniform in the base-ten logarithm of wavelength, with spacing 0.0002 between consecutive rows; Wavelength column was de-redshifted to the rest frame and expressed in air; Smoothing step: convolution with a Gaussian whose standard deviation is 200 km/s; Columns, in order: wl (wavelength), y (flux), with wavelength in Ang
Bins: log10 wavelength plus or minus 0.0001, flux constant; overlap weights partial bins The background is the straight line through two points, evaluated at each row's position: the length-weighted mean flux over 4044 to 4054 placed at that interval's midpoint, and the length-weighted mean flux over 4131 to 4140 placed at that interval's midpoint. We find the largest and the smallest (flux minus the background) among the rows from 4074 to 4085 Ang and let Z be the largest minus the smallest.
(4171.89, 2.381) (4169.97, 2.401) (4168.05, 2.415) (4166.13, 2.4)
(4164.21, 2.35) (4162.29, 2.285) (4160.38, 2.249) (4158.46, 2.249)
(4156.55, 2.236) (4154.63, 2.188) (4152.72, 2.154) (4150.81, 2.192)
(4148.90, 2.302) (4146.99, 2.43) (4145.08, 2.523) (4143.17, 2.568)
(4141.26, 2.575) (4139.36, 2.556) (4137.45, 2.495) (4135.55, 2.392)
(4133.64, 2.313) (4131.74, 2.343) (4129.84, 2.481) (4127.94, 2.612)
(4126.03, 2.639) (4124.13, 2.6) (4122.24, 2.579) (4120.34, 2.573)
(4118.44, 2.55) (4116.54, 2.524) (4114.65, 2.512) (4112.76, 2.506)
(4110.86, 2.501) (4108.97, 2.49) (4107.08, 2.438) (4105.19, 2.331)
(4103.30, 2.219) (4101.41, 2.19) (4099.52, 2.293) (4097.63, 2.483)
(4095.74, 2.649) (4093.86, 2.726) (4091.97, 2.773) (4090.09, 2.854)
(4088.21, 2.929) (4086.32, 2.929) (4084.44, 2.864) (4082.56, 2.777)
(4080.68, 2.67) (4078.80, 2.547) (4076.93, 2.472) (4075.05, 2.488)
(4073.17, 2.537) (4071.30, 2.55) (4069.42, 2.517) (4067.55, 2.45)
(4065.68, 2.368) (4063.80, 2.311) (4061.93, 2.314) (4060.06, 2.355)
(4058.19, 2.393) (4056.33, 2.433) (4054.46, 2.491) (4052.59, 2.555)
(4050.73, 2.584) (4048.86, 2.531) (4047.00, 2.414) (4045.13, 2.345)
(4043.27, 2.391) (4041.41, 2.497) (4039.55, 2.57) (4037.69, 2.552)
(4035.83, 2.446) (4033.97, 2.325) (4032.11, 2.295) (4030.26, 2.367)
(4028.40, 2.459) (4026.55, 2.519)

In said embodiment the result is 0.398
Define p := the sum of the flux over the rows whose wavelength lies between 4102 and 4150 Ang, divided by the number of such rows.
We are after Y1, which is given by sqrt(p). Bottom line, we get 1.58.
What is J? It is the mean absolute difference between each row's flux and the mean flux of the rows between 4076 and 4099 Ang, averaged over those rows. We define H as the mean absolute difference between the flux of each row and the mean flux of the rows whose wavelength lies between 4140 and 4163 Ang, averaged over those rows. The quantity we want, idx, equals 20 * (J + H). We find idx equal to 5.2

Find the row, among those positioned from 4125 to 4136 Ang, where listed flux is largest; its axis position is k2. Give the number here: 4126.03 Ang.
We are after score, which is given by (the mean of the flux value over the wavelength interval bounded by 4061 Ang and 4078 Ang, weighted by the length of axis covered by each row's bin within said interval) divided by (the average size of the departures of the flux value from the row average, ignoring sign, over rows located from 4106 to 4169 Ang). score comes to 21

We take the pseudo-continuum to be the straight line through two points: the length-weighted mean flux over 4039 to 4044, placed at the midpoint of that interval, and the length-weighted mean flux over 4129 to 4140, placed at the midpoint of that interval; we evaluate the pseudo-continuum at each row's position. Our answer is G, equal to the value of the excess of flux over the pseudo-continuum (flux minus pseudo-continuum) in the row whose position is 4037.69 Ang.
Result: 0.065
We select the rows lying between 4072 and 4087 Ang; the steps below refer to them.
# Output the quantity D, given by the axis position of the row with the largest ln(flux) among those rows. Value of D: 4086.32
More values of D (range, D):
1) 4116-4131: 4126.03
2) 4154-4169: 4168.05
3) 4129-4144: 4141.26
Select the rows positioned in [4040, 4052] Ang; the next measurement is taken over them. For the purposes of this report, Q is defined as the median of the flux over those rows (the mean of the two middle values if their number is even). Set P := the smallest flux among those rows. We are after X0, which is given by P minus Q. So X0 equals -0.11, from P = 2.345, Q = 2.46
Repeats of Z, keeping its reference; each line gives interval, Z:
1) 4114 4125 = 0.095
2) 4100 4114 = 0.325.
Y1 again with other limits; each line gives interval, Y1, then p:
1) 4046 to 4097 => 1.60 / 2.57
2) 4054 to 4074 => 1.56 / 2.43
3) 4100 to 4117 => 1.55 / 2.41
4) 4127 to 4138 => 1.56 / 2.44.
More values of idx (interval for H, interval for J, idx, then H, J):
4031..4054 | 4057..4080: 3.3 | 0.09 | 0.08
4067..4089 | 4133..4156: 5.8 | 0.16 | 0.13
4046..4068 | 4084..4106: 6.5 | 0.07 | 0.25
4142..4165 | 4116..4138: 3.8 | 0.10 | 0.09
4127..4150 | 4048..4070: 3.4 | 0.09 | 0.08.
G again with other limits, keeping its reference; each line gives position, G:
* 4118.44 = 0.114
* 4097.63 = 0.034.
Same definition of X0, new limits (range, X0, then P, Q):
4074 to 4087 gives -0.20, 2.472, 2.67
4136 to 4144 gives -0.07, 2.495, 2.56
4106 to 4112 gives -0.05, 2.438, 2.49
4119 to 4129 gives -0.03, 2.573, 2.60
